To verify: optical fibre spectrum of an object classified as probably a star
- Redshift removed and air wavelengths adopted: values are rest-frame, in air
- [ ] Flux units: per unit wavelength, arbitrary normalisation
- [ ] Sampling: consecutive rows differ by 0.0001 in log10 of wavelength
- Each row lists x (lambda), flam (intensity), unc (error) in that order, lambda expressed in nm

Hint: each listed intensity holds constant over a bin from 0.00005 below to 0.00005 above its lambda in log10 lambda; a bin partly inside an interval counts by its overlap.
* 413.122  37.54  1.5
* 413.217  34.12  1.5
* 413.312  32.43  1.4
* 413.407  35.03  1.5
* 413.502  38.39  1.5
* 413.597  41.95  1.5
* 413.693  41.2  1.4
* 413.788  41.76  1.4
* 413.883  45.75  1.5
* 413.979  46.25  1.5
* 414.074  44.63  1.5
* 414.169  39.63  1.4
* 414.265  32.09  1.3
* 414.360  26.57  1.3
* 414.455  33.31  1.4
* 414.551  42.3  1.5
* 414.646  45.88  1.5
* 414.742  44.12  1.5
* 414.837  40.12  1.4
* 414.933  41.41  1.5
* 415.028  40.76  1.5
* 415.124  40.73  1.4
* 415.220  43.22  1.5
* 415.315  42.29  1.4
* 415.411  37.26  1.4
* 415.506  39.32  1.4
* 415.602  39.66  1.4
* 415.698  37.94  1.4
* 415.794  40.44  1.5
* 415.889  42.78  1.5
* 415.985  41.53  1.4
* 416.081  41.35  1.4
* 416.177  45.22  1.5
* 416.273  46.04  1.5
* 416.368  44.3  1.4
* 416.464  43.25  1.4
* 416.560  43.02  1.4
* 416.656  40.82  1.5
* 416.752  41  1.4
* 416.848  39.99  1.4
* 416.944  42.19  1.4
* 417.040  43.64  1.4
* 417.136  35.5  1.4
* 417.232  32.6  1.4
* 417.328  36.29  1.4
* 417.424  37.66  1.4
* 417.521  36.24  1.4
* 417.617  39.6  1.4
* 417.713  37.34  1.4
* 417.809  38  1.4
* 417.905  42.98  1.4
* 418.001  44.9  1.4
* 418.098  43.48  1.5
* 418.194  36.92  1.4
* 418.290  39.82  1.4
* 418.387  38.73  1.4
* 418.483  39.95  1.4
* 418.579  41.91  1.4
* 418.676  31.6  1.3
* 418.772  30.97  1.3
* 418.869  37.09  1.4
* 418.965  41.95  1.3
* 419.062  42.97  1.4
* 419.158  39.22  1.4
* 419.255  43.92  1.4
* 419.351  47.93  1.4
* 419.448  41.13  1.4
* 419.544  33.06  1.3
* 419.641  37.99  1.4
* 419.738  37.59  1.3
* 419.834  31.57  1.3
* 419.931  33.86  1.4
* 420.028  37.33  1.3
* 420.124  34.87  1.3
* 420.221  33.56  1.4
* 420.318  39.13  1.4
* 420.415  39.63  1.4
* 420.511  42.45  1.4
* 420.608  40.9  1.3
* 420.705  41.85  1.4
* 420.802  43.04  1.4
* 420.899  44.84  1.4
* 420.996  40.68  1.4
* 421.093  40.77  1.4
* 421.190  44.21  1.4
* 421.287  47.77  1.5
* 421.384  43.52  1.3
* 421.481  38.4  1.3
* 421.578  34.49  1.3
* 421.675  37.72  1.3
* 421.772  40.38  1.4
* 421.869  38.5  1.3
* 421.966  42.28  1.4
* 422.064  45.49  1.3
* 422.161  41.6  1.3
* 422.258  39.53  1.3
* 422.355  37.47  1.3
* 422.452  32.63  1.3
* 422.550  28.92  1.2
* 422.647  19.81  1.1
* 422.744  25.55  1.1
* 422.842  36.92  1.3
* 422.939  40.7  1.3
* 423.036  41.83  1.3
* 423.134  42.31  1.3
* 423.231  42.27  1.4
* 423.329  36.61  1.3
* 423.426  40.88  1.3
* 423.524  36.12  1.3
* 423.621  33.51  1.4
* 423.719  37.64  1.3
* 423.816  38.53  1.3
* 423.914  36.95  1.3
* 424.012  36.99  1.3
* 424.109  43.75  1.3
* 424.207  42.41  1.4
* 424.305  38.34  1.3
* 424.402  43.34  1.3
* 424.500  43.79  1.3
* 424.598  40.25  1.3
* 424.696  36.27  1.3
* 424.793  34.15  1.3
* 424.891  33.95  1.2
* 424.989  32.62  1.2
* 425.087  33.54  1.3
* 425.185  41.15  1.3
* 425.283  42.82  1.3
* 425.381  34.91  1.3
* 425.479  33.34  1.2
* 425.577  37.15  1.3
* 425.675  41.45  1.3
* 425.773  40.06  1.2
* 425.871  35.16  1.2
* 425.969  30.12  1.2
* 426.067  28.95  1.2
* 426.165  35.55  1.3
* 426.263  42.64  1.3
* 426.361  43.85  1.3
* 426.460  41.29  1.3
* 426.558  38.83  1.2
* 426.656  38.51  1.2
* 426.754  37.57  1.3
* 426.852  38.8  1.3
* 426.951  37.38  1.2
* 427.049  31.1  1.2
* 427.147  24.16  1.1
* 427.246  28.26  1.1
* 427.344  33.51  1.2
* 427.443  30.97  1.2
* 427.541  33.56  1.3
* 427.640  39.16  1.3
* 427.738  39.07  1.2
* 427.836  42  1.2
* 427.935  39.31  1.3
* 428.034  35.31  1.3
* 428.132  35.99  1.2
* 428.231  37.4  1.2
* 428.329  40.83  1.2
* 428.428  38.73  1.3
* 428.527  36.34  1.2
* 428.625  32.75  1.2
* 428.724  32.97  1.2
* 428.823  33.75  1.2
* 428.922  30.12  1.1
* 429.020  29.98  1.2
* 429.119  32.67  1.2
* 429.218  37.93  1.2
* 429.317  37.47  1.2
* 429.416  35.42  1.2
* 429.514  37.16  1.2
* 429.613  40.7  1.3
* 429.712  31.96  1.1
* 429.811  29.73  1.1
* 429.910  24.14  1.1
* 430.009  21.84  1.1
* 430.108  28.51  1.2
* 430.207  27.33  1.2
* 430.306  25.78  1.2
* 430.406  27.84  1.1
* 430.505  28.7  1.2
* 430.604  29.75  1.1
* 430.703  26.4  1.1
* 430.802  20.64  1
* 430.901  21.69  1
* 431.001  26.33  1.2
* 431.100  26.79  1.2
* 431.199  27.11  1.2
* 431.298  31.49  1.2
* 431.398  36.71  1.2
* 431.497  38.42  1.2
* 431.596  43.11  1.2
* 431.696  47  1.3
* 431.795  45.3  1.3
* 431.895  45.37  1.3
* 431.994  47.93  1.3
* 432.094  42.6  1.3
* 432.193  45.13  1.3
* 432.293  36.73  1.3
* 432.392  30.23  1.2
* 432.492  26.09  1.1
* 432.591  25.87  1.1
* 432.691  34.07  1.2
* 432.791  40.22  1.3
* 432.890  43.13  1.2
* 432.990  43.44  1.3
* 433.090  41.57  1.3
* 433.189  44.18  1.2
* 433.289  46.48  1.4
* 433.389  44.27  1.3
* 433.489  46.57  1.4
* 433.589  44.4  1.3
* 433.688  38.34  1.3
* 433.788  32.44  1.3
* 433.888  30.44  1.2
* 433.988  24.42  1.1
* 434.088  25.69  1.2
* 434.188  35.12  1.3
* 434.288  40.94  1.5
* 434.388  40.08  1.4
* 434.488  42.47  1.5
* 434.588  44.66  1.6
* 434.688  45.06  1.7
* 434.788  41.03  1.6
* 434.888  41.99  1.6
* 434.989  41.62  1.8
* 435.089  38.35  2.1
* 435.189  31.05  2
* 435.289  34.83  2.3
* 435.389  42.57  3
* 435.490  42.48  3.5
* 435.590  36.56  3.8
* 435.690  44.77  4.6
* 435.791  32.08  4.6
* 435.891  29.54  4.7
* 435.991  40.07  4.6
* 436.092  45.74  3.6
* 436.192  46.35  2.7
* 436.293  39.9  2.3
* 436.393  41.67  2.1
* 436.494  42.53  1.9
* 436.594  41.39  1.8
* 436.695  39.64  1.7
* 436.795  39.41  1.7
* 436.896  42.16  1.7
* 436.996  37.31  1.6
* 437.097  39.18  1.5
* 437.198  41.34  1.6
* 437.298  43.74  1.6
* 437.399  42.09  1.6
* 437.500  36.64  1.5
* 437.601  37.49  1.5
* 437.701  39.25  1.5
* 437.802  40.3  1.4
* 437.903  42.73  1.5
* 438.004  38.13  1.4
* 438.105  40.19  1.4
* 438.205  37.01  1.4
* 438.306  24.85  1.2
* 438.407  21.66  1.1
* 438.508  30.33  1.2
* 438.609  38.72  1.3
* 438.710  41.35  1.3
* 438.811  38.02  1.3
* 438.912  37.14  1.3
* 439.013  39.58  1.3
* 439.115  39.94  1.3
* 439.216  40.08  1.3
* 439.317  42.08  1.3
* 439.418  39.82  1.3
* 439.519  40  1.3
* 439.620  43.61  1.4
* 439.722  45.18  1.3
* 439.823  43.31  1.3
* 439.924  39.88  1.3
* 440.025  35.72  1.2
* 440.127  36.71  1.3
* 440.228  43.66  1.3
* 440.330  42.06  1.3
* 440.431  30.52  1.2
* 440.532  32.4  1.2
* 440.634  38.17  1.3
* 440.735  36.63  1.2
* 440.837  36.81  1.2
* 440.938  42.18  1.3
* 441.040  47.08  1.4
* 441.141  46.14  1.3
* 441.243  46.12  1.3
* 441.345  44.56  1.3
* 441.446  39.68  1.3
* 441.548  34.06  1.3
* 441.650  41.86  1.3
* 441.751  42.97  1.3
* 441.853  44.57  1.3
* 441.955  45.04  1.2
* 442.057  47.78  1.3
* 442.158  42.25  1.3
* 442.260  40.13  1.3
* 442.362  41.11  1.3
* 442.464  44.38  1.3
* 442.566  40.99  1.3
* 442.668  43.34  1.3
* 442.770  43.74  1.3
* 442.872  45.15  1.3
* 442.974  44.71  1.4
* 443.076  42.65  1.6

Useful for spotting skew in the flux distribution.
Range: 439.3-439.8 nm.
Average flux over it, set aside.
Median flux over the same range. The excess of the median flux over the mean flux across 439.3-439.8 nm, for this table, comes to -0.1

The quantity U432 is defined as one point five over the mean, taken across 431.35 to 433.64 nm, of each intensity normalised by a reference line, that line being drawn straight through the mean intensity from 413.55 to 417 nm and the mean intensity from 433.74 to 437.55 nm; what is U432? 1.44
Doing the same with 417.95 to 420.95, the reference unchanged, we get 1.56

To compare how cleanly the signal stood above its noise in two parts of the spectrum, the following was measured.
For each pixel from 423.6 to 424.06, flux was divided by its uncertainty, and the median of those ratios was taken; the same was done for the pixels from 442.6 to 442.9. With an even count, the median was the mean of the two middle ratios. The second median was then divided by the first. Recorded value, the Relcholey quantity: 1.18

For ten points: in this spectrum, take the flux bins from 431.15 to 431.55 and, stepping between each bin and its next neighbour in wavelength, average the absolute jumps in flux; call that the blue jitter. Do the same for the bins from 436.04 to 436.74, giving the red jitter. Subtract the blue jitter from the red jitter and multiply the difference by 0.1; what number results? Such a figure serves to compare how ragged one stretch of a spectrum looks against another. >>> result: -0.17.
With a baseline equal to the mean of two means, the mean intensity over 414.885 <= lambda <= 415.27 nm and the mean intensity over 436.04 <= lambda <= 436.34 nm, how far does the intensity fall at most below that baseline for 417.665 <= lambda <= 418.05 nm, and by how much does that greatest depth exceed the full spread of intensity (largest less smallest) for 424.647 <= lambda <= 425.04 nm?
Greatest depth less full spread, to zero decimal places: 2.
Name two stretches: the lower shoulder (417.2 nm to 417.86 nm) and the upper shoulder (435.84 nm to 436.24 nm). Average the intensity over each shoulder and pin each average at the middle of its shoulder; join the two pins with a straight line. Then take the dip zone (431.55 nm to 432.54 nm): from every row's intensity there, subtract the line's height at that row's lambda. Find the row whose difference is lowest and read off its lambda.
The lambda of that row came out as 432.492 nm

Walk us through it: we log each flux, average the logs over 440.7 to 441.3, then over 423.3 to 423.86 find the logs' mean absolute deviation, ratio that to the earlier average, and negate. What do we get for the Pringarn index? -0.0130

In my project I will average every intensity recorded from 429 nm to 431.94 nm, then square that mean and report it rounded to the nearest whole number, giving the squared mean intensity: 1031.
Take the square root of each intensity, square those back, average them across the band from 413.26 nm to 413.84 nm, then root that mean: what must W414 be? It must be 6.20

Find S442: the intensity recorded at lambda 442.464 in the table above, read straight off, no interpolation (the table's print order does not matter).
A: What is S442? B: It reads 44.38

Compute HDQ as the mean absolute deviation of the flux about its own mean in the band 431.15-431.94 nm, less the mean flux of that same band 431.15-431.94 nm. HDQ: -33.4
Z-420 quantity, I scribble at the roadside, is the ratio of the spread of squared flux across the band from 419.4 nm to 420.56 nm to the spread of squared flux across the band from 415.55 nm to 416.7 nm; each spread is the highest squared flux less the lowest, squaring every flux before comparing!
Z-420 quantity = 1.2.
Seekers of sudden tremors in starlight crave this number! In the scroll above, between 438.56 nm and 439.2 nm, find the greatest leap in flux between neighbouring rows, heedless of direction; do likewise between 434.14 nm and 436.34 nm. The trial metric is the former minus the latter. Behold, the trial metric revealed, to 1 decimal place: -9.4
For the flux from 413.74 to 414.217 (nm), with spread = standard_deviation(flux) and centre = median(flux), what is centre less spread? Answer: 42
